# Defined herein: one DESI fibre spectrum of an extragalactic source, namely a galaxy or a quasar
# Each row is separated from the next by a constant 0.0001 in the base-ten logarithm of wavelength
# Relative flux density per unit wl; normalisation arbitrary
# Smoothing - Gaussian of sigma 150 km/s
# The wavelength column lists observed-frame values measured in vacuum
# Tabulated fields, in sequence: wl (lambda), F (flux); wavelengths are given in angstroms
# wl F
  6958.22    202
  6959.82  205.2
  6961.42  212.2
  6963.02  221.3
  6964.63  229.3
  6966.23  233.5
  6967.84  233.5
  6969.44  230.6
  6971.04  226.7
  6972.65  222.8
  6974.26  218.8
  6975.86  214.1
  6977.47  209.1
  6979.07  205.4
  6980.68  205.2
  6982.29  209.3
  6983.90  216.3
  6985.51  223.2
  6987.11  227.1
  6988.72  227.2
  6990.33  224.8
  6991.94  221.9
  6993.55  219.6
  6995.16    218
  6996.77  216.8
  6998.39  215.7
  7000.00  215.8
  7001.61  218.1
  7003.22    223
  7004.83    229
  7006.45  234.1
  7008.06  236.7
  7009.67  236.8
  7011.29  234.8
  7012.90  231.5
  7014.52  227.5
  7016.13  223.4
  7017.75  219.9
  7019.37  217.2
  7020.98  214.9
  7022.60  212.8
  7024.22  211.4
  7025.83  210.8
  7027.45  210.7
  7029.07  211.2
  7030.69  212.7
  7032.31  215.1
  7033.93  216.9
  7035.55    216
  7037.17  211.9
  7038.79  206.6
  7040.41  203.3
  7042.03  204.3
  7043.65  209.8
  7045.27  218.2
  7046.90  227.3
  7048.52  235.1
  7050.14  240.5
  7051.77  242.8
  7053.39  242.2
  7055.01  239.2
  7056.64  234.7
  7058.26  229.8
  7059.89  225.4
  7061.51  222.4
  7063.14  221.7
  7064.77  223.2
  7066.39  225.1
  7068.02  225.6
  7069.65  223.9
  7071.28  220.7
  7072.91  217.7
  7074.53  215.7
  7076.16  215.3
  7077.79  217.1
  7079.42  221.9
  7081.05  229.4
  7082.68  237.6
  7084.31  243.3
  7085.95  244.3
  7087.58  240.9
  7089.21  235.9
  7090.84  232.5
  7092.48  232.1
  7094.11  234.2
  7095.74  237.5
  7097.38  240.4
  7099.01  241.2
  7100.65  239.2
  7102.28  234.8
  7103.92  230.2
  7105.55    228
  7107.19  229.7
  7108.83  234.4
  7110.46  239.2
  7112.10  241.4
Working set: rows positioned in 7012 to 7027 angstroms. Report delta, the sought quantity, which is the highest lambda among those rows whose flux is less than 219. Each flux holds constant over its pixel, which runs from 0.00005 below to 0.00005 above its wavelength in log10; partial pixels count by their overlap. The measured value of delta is 7025.83 angstroms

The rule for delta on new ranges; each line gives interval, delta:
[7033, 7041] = 7040.41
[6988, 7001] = 7000.00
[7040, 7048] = 7045.27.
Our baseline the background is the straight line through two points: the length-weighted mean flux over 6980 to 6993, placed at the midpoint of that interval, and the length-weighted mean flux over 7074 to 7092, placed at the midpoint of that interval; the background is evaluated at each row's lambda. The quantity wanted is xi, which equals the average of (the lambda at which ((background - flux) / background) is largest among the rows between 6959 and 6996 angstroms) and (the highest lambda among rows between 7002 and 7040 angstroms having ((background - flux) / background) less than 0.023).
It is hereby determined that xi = 6999.2 angstroms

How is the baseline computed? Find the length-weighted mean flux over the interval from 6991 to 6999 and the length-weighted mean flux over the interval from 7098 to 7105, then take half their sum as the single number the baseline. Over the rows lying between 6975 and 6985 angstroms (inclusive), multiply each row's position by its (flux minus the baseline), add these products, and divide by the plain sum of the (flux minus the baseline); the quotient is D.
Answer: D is 6979.8 angstroms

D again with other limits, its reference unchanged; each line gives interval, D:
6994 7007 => 6997.5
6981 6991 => 6983.8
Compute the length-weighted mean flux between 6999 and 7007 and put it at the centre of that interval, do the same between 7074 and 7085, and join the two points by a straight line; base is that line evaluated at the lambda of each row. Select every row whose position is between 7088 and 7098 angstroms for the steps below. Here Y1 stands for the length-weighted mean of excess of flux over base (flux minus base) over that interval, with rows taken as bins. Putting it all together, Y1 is 9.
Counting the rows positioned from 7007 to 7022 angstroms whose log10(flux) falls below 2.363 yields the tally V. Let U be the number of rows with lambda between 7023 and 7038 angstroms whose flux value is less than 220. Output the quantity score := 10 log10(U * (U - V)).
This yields 15.6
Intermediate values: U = 9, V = 5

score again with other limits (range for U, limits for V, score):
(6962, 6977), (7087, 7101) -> 6.0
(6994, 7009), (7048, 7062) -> 10.0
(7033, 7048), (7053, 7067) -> 12.0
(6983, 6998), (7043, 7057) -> 6.0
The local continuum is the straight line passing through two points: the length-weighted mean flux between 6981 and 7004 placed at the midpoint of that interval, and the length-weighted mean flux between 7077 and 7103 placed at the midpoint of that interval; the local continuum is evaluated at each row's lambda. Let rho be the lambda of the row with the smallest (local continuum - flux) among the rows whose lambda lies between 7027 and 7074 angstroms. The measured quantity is 7051.77 angstroms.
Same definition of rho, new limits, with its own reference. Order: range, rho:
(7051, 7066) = 7051.77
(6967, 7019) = 6967.84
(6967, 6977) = 6967.84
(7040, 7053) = 7051.77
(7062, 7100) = 7085.95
